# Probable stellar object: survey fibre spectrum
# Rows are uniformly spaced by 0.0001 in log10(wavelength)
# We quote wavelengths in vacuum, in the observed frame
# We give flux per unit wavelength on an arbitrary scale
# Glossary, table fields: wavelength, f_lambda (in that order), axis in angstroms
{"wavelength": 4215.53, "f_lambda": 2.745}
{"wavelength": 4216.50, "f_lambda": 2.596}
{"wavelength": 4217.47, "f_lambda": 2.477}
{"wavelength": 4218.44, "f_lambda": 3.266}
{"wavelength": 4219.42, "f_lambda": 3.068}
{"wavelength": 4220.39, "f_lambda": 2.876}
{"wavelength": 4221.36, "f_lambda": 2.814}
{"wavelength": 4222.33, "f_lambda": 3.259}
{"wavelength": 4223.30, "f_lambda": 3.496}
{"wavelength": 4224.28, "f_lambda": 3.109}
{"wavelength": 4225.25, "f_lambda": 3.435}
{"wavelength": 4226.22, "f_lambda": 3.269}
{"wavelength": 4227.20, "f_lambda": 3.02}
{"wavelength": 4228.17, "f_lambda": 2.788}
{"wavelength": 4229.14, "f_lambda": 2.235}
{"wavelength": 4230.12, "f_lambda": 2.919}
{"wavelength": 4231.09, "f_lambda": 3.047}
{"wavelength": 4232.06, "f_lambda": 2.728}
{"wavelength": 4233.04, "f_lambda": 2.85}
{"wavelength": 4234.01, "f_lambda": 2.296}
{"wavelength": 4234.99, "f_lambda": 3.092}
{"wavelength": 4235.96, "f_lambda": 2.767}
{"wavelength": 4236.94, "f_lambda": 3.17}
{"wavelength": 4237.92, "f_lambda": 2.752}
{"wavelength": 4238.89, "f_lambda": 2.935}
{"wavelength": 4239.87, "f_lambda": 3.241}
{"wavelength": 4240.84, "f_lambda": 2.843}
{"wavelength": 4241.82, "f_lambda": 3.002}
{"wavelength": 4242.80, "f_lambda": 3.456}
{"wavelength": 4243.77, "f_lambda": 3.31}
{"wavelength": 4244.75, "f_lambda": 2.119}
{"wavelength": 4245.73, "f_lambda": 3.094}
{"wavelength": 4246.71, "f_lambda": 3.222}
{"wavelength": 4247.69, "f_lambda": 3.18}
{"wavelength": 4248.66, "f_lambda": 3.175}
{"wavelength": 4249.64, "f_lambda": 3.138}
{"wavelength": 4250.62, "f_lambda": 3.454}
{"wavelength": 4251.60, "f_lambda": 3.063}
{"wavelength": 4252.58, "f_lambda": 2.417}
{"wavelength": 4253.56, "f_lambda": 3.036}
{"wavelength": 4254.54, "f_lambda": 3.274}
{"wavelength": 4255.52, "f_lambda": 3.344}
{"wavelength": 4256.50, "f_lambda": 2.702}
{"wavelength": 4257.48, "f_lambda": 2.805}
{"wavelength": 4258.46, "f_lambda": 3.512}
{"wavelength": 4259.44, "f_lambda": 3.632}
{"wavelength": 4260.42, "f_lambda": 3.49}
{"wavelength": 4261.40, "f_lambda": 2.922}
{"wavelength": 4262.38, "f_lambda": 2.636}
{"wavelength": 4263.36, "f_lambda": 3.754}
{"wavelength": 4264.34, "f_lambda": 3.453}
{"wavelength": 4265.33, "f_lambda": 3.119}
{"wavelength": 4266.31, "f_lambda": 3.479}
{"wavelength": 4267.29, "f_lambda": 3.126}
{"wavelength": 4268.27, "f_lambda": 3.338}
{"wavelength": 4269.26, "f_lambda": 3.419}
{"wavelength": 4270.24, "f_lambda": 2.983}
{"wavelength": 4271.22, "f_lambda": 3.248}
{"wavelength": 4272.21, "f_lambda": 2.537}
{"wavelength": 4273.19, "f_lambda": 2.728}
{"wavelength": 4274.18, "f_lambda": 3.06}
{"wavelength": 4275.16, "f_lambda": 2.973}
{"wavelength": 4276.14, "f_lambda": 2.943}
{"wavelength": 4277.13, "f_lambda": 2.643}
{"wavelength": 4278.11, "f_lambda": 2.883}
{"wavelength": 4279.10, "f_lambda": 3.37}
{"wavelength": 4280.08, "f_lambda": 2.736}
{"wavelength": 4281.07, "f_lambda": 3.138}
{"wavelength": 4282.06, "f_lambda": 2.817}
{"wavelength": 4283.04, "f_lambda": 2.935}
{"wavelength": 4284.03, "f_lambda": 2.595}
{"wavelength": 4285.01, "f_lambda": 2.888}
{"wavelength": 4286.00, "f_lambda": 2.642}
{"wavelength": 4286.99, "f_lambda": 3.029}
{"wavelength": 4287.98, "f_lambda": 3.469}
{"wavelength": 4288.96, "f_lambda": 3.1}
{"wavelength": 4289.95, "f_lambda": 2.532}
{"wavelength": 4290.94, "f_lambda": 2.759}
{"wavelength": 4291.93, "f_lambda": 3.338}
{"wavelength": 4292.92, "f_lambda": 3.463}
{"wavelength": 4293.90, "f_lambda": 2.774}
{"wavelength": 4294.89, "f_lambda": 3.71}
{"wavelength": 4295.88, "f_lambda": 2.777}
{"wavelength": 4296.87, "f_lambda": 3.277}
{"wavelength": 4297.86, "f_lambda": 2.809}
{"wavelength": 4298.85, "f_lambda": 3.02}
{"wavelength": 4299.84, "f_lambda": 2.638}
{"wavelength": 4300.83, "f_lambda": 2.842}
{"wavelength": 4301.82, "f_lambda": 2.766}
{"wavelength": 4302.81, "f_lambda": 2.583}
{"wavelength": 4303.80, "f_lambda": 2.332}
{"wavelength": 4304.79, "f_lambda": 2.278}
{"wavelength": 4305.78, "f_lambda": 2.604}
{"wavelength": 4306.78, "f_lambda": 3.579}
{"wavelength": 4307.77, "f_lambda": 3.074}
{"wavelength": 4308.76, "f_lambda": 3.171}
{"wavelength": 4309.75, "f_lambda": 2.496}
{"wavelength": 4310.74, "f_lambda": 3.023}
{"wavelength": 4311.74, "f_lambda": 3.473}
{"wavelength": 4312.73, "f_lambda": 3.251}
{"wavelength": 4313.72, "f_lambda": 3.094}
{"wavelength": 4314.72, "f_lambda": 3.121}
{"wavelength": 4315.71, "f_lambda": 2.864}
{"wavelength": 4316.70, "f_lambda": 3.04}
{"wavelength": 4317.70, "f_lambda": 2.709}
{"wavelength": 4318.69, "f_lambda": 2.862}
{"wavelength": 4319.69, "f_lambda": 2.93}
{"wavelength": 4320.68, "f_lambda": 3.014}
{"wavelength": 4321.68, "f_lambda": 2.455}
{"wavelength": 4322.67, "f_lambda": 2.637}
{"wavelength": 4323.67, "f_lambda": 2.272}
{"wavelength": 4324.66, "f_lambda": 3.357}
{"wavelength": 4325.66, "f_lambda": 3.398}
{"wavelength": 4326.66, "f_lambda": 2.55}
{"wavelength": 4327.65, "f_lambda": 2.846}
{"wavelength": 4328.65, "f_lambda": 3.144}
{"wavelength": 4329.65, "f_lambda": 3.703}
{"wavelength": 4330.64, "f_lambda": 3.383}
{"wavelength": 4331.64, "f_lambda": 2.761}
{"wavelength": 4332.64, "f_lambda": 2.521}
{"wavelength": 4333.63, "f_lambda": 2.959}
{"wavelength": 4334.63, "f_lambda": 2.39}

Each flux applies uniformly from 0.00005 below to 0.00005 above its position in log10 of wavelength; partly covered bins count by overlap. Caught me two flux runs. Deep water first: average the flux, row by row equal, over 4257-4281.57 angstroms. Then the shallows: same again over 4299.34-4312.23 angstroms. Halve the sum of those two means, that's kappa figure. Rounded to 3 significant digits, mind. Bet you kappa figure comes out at 2.98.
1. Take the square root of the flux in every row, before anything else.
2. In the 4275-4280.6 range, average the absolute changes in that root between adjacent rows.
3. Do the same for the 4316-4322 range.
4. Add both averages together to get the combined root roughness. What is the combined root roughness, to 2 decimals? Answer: 0.17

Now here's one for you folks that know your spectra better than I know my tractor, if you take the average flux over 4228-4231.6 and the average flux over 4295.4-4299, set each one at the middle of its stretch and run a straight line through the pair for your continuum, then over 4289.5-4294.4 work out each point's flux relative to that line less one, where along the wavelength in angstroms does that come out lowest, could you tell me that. 4289.95 angstroms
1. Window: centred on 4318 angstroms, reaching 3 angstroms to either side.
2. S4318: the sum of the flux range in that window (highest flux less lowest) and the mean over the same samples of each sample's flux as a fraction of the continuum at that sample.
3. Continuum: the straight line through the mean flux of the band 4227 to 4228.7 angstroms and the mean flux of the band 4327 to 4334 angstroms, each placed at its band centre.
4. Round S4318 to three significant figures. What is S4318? 1.29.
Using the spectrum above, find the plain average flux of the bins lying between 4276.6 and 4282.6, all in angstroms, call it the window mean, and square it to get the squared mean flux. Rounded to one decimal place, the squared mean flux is 8.6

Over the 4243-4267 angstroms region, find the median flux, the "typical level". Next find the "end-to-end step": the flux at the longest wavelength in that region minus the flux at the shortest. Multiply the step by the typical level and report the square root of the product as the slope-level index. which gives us 0.73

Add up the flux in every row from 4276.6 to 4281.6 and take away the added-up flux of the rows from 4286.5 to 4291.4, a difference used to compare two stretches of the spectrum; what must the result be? -0.1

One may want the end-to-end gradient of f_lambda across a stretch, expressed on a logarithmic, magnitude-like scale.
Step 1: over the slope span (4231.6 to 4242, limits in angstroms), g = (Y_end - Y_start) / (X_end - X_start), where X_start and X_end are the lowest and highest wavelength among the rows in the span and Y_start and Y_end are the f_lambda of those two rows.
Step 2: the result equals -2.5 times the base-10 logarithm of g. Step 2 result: 3.9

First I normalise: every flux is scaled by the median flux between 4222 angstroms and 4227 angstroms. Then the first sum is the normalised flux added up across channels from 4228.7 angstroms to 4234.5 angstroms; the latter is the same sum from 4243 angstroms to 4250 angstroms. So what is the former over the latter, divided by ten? 0.076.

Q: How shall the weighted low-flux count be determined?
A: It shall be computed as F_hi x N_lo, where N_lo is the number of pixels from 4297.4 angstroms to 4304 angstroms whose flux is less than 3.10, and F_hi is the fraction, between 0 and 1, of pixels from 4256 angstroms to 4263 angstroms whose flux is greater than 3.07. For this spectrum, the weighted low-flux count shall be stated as 3.0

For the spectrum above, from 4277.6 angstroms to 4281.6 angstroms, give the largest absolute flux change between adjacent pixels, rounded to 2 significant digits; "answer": 0.63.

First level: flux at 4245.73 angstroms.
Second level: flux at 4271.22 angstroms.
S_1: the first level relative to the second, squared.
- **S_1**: 0.91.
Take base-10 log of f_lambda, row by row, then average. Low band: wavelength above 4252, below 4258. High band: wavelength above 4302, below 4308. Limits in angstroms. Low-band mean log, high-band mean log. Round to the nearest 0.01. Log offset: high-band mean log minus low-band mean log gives -0.03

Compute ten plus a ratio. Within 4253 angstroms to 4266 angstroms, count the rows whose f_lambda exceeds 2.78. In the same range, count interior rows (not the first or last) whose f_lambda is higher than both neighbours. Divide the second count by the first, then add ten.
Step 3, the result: 10.27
